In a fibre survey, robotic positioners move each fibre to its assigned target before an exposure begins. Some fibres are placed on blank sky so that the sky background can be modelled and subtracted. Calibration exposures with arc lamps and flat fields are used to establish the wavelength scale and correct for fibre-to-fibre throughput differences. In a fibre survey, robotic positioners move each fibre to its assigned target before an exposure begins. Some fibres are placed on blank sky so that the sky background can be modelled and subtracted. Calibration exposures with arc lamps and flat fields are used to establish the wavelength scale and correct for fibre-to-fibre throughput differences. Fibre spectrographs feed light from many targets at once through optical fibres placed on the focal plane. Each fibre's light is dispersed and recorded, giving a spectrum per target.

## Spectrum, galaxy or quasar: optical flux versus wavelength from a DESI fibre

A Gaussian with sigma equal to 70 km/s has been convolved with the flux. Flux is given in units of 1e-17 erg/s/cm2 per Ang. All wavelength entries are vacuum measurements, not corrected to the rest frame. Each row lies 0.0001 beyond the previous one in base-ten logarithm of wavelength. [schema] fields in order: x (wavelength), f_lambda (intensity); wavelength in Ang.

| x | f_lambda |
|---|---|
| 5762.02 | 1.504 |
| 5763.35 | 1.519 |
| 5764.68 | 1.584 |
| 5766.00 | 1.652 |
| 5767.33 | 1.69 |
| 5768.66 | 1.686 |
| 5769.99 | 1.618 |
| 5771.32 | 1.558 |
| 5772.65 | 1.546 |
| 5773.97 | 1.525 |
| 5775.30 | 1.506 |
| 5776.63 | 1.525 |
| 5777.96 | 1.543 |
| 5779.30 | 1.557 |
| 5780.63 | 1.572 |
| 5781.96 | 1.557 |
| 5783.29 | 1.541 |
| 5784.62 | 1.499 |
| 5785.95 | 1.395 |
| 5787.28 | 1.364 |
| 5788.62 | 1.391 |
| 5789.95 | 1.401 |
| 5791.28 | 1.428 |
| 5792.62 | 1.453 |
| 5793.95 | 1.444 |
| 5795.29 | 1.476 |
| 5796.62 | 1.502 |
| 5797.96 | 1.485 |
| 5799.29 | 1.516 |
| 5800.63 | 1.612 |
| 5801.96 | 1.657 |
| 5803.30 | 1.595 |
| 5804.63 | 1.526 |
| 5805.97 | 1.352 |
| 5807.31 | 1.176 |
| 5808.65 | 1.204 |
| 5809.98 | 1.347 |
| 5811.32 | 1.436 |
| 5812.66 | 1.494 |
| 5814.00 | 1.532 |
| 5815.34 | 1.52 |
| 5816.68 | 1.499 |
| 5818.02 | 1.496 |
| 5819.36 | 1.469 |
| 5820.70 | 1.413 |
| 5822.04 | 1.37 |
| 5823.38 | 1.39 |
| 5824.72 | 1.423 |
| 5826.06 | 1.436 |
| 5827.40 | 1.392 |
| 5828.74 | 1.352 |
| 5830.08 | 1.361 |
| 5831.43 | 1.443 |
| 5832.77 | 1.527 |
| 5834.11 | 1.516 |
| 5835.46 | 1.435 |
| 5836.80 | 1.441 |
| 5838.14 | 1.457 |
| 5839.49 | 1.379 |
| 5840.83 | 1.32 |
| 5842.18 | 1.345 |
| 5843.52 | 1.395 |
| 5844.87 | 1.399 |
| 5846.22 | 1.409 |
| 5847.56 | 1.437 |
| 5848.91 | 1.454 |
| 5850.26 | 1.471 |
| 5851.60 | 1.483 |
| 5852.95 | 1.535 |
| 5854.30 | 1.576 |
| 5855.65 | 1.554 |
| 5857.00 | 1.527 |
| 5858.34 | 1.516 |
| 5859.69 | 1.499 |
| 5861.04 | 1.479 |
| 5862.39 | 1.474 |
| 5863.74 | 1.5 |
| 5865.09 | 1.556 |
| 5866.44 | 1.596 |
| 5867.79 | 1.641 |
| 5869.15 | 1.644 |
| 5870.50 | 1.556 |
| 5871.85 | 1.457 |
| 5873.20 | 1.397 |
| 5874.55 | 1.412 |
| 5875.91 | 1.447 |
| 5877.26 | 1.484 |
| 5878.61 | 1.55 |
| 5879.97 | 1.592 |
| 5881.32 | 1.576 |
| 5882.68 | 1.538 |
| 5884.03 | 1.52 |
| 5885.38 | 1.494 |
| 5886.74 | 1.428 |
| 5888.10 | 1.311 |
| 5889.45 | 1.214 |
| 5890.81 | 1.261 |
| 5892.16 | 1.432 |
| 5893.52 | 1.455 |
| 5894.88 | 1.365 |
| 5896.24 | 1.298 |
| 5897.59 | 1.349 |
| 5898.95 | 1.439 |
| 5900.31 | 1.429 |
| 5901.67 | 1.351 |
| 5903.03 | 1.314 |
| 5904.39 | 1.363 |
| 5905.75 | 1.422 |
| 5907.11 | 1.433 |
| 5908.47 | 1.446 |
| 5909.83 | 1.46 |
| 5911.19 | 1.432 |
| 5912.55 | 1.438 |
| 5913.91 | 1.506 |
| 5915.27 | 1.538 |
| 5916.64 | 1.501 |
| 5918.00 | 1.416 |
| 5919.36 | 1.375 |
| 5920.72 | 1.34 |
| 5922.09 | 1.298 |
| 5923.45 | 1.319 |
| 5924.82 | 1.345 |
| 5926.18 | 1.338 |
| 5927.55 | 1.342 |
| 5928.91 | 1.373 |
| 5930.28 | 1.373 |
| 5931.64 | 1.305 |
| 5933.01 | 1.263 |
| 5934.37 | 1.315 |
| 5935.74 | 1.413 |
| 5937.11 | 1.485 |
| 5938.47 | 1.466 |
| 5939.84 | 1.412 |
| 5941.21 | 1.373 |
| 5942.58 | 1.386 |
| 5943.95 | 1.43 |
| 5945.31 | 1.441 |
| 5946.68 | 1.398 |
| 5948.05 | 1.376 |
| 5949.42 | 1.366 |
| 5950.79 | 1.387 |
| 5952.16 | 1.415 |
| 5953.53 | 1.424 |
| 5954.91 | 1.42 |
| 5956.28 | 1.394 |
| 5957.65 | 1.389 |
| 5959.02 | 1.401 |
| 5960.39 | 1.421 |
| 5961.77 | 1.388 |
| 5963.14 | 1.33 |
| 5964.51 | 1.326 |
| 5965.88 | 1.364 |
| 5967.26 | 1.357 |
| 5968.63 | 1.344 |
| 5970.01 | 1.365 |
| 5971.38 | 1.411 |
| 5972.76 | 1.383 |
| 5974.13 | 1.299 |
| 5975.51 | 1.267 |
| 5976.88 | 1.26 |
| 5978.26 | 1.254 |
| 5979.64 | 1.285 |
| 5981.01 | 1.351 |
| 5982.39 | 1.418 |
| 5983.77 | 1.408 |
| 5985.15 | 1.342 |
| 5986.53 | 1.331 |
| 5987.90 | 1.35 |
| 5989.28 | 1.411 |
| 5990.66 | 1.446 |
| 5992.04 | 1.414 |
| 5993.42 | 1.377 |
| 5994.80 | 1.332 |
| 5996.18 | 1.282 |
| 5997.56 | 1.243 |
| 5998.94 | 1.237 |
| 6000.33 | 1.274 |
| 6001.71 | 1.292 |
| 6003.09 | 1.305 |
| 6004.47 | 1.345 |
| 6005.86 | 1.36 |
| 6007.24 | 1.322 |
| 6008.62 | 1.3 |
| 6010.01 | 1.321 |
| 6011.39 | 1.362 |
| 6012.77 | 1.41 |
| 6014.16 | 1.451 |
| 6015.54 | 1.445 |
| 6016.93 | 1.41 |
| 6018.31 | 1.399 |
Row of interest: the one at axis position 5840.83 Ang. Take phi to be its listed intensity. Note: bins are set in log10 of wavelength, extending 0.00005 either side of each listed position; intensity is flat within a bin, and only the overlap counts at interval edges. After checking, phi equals 1.32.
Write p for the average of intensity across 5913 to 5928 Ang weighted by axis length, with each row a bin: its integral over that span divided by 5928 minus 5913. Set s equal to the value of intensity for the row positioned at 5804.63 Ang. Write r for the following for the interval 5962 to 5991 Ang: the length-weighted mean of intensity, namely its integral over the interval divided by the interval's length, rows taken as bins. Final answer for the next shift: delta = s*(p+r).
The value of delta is 4.2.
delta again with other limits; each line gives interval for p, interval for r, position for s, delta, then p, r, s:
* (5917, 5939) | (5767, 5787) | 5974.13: 3.8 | 1.36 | 1.55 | 1.299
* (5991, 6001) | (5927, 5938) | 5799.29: 4.1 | 1.31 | 1.36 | 1.516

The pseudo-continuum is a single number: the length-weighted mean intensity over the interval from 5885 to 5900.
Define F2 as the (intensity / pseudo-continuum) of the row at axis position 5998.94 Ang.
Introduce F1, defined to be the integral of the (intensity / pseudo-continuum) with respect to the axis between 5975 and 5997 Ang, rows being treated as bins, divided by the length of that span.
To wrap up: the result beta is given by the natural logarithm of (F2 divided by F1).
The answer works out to -0.08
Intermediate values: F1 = 0.98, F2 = 0.91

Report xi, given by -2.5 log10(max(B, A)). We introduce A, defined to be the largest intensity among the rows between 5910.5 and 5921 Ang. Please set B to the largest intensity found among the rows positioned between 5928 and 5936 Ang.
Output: -0.47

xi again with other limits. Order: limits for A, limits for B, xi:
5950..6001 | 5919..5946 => -0.43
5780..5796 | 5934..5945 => -0.49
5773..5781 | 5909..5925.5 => -0.49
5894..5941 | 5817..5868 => -0.54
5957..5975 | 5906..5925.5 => -0.47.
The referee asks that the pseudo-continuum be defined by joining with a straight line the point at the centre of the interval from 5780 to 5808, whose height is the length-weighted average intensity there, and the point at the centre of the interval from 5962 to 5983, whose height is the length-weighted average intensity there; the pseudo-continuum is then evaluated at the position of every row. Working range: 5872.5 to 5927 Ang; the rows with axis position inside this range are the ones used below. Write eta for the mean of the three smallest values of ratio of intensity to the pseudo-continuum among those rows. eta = 0.90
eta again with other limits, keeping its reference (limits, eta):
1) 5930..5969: 0.95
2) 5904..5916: 1.01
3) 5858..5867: 1.04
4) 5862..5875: 1.01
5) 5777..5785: 1.03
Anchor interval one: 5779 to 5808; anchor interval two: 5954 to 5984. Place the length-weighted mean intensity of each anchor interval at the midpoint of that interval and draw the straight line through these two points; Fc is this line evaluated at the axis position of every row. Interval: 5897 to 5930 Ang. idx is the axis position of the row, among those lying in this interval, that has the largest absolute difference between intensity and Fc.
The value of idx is 5915.27 Ang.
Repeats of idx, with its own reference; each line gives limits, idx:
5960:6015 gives 6014.16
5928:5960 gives 5933.01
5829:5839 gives 5830.08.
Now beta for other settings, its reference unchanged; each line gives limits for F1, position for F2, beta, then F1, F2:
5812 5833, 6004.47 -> -0.07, 1.06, 0.98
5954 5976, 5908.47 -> 0.06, 1.00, 1.06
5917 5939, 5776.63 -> 0.11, 1.00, 1.12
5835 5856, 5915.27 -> 0.06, 1.05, 1.13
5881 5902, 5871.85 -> 0.04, 1.03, 1.07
